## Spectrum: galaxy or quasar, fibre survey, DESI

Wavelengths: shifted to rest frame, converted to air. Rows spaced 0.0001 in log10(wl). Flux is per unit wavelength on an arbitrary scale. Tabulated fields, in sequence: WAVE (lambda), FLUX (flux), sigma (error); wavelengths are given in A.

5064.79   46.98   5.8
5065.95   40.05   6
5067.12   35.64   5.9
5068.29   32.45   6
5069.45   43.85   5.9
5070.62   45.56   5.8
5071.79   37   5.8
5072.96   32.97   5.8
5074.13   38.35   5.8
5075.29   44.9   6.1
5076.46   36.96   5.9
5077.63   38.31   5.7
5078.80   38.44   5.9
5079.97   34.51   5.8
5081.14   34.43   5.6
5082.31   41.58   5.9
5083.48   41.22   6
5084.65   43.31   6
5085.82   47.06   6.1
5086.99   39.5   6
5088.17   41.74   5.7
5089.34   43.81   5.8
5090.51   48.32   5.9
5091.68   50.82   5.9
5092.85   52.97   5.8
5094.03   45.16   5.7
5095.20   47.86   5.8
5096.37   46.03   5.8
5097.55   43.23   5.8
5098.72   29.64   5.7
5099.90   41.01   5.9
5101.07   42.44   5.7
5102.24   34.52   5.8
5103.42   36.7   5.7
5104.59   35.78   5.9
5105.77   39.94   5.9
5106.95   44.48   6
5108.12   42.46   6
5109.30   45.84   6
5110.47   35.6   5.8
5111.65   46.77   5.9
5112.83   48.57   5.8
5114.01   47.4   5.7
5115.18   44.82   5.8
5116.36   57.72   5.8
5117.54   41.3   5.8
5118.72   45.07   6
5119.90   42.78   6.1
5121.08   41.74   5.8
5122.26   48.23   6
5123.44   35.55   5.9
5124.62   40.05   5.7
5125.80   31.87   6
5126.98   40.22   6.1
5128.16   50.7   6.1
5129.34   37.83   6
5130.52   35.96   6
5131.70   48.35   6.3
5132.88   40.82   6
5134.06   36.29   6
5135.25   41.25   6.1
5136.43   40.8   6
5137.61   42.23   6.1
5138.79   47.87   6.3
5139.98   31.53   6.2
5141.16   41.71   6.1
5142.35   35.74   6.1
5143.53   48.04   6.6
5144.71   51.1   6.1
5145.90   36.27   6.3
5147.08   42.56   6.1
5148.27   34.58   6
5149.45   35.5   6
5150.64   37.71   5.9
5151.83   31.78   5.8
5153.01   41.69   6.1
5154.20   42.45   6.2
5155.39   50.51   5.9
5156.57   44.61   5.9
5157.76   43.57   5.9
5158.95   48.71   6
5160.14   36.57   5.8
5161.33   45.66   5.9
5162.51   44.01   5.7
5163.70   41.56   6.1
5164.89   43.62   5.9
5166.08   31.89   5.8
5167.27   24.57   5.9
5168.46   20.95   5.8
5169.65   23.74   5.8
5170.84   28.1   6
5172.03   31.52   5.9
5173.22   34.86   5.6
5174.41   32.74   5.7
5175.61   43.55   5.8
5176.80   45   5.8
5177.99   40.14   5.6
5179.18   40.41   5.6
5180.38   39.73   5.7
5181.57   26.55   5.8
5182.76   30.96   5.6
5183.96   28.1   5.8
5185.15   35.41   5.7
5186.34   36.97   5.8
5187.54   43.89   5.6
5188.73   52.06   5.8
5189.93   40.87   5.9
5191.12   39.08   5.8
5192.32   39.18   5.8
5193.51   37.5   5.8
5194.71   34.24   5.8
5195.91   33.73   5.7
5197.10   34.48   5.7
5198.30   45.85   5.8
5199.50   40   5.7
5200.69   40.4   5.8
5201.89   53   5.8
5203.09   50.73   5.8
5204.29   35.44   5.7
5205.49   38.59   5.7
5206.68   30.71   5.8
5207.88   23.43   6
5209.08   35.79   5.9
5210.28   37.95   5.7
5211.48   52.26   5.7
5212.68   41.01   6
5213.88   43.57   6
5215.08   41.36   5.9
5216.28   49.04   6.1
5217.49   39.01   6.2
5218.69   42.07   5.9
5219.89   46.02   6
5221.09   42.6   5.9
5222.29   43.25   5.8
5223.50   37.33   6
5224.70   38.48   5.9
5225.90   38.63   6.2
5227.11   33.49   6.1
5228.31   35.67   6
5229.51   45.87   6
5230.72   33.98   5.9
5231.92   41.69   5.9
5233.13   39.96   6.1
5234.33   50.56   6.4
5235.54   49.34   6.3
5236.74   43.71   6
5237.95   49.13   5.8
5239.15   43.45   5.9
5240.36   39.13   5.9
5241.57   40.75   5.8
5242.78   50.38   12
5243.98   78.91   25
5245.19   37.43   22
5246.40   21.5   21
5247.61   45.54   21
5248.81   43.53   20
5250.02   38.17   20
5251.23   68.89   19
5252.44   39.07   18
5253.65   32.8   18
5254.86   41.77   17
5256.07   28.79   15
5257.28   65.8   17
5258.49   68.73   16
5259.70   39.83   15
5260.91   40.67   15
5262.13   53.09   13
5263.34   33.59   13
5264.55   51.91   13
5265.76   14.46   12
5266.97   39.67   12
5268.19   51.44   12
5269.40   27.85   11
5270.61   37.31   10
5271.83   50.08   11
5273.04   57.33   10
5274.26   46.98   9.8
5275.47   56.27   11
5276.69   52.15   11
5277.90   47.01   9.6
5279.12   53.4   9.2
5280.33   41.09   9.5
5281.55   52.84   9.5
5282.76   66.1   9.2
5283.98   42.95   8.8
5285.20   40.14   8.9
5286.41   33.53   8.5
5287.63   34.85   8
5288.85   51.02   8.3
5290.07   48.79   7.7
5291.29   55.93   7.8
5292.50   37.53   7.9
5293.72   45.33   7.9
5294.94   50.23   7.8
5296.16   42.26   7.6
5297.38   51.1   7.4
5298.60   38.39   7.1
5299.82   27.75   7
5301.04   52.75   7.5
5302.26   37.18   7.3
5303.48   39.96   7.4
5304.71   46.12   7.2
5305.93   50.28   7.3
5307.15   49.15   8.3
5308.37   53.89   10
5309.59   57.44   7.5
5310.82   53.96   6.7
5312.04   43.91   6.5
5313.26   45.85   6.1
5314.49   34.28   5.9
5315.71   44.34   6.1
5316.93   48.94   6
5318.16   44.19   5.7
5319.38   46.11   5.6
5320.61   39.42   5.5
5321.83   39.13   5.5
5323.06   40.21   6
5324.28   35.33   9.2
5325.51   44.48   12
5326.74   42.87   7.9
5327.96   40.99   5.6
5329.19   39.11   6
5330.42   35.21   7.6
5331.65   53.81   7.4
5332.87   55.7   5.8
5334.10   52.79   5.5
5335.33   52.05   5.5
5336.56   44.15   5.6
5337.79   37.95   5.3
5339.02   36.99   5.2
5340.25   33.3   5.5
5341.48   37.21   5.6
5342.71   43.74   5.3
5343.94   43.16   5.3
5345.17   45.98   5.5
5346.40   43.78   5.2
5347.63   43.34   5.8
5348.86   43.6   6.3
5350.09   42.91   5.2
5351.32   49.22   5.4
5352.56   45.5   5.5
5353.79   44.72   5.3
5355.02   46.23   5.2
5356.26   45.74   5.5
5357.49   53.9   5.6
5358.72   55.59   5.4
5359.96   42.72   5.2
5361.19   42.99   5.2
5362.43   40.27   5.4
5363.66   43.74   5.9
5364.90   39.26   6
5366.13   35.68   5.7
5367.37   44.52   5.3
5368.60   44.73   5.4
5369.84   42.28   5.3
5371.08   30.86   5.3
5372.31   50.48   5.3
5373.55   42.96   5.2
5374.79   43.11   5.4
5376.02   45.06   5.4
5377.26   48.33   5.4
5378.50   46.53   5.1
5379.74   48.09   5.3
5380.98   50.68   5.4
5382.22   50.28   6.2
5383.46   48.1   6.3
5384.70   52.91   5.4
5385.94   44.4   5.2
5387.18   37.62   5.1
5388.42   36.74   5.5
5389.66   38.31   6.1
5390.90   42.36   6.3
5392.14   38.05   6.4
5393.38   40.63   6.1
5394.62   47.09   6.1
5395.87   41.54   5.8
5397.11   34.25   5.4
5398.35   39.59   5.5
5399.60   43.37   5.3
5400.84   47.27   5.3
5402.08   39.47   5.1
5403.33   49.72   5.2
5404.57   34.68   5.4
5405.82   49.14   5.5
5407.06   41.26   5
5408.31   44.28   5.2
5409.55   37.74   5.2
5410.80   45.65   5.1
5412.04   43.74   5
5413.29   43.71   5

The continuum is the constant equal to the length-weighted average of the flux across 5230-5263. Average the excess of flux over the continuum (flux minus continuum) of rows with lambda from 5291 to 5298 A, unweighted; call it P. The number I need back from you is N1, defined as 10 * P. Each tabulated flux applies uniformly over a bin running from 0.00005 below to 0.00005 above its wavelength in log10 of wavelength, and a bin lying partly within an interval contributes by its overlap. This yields 17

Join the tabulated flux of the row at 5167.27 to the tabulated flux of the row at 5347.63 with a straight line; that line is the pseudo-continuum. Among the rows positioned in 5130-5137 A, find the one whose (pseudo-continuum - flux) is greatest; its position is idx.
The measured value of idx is 5134.06 A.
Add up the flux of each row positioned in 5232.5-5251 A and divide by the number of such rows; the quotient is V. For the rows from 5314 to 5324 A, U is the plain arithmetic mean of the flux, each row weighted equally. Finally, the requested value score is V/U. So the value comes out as 1.06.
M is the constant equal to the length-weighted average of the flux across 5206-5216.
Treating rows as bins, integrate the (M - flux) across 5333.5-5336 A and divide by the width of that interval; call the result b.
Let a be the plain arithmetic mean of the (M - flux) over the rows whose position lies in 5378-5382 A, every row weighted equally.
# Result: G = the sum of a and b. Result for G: -23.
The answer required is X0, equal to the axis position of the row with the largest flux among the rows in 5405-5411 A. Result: 5405.82 A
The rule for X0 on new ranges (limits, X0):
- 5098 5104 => 5101.07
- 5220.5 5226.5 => 5222.29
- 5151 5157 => 5155.39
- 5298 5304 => 5301.04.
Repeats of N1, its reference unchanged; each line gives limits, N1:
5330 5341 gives -7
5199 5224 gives -42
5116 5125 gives -13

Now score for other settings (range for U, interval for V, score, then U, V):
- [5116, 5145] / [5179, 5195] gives 0.89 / 42.2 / 37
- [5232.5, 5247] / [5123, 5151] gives 0.89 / 45.4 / 40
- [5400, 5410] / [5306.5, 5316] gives 1.11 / 42.9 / 48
